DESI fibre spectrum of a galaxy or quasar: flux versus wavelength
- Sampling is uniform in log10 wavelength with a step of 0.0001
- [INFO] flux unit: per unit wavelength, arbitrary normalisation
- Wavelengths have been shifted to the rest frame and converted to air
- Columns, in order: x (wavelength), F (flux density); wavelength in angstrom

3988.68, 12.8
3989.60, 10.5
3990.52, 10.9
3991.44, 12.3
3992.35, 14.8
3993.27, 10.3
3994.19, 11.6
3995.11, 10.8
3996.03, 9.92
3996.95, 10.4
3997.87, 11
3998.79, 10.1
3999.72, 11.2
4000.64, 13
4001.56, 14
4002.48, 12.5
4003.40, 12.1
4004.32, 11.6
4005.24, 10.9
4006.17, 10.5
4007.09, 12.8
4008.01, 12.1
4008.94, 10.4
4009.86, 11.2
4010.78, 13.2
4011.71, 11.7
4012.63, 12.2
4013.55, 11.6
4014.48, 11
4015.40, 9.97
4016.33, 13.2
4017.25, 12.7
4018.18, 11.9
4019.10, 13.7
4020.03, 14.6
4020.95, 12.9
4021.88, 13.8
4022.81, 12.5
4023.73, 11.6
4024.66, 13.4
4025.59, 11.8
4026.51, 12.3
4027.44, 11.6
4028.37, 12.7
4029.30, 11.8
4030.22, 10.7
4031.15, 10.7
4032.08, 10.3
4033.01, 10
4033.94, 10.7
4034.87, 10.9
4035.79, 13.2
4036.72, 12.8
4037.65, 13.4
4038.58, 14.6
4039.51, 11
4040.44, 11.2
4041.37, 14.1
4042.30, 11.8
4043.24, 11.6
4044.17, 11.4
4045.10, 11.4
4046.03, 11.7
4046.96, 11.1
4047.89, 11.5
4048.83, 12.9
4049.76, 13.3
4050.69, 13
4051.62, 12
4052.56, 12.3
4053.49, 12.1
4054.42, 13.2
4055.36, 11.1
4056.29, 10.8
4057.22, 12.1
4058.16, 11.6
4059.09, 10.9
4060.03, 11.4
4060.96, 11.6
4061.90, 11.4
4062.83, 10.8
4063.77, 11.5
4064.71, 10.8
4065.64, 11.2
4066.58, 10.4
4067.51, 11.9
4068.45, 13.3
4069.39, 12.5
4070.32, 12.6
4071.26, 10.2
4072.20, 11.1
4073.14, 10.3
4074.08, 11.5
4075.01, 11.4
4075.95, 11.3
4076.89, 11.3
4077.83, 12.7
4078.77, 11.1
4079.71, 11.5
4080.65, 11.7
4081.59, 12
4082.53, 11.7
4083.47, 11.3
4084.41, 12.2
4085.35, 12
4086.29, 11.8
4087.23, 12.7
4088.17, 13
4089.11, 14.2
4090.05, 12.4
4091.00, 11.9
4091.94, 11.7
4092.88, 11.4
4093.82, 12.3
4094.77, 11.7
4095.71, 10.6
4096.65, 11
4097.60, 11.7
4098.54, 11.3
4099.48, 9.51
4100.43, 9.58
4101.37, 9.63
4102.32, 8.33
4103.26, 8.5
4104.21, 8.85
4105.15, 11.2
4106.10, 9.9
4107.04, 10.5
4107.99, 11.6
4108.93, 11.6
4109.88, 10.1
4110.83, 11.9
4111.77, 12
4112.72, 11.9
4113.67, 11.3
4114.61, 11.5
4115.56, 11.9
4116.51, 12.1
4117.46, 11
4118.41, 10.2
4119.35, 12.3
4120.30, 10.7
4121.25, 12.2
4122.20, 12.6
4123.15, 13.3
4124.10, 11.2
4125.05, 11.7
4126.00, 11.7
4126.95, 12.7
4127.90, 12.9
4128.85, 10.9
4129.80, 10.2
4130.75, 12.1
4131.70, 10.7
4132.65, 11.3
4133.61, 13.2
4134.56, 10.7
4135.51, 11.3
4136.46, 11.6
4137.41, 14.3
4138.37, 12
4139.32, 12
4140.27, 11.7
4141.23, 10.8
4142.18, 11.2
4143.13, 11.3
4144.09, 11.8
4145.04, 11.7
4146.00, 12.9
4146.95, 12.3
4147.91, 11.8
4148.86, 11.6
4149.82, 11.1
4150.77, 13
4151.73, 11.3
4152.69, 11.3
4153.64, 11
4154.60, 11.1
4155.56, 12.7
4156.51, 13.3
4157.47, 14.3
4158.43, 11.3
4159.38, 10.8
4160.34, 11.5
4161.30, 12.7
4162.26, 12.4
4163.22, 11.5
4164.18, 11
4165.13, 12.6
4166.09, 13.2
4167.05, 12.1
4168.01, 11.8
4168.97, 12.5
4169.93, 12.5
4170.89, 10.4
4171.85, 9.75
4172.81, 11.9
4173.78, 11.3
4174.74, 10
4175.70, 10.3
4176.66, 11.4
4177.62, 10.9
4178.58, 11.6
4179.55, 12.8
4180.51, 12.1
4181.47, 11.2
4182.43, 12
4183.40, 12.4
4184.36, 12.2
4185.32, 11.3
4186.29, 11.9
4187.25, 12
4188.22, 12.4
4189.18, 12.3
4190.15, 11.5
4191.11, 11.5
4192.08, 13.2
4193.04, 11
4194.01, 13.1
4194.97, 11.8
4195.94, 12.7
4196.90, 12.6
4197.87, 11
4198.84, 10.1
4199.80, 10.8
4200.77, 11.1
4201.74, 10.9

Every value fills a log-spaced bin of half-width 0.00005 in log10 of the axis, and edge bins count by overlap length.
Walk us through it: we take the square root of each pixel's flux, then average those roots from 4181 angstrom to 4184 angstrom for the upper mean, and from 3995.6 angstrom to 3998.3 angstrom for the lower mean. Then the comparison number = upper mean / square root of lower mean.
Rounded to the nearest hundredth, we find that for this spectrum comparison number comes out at 1.92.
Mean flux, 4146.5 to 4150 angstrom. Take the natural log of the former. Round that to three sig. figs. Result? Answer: 2.46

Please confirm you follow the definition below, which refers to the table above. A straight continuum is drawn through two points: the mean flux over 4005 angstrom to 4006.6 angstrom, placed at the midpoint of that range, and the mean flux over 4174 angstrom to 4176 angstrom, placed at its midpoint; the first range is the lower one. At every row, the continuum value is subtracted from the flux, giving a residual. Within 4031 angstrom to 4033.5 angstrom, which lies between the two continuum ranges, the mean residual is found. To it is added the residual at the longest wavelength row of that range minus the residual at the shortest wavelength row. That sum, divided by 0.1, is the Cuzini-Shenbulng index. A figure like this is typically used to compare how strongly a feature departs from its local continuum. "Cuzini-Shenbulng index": -10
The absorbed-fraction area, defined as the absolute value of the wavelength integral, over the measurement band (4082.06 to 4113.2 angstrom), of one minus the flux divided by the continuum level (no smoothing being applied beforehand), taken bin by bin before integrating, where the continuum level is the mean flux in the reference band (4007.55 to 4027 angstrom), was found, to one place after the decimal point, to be 2.7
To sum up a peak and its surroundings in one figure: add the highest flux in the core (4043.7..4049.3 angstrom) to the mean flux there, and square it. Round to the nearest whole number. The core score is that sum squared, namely 604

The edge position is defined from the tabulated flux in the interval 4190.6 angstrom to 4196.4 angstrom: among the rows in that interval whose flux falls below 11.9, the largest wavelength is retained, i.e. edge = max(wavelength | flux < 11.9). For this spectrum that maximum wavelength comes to 4194.97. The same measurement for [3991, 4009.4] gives 4008.94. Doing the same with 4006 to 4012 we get 4011.71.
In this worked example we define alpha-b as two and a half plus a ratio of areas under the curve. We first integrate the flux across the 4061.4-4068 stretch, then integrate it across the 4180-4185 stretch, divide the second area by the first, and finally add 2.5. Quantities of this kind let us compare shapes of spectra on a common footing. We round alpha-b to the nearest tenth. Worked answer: 3.3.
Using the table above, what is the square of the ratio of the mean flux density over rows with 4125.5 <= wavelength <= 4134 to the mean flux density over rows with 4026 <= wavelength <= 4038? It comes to 1.02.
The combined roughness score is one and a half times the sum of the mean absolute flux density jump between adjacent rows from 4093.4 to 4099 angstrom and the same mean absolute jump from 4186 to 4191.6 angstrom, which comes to 1.38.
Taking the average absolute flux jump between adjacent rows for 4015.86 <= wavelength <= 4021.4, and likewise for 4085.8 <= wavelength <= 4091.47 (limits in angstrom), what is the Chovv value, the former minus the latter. 0.20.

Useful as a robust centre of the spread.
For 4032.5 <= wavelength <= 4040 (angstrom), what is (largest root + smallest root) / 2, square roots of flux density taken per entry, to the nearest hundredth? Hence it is 3.49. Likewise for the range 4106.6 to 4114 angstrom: 3.32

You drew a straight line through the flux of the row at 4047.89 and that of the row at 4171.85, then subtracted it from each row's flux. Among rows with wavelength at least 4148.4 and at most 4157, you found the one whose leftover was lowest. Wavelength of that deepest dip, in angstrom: 4153.64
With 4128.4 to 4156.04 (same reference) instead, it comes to 4129.80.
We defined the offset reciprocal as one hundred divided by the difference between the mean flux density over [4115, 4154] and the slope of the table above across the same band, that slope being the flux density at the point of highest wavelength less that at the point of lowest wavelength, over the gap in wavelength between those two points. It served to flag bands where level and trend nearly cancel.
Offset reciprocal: 8.5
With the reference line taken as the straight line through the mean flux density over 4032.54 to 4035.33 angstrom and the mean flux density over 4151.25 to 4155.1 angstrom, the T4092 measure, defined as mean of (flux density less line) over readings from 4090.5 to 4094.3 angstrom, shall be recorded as 1.0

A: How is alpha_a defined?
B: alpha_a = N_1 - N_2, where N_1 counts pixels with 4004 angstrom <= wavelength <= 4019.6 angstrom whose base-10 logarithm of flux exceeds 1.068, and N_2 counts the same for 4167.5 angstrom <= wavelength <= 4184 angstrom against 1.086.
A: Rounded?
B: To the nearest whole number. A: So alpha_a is 5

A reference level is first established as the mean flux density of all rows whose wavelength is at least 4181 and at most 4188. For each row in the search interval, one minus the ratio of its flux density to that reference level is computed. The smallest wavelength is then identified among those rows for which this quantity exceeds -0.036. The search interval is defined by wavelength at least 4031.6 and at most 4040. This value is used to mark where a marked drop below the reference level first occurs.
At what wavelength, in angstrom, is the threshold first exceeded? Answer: 4032.08 angstrom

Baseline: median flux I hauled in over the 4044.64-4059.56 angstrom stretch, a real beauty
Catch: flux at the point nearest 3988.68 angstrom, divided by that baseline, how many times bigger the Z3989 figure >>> 1.080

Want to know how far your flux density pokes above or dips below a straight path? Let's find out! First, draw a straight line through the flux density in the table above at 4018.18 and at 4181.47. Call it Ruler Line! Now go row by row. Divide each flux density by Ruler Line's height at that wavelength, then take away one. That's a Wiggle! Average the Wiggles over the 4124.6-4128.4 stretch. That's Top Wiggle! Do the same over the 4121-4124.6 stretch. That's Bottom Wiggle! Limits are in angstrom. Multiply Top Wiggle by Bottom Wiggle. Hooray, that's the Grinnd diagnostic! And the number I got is 0.0054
